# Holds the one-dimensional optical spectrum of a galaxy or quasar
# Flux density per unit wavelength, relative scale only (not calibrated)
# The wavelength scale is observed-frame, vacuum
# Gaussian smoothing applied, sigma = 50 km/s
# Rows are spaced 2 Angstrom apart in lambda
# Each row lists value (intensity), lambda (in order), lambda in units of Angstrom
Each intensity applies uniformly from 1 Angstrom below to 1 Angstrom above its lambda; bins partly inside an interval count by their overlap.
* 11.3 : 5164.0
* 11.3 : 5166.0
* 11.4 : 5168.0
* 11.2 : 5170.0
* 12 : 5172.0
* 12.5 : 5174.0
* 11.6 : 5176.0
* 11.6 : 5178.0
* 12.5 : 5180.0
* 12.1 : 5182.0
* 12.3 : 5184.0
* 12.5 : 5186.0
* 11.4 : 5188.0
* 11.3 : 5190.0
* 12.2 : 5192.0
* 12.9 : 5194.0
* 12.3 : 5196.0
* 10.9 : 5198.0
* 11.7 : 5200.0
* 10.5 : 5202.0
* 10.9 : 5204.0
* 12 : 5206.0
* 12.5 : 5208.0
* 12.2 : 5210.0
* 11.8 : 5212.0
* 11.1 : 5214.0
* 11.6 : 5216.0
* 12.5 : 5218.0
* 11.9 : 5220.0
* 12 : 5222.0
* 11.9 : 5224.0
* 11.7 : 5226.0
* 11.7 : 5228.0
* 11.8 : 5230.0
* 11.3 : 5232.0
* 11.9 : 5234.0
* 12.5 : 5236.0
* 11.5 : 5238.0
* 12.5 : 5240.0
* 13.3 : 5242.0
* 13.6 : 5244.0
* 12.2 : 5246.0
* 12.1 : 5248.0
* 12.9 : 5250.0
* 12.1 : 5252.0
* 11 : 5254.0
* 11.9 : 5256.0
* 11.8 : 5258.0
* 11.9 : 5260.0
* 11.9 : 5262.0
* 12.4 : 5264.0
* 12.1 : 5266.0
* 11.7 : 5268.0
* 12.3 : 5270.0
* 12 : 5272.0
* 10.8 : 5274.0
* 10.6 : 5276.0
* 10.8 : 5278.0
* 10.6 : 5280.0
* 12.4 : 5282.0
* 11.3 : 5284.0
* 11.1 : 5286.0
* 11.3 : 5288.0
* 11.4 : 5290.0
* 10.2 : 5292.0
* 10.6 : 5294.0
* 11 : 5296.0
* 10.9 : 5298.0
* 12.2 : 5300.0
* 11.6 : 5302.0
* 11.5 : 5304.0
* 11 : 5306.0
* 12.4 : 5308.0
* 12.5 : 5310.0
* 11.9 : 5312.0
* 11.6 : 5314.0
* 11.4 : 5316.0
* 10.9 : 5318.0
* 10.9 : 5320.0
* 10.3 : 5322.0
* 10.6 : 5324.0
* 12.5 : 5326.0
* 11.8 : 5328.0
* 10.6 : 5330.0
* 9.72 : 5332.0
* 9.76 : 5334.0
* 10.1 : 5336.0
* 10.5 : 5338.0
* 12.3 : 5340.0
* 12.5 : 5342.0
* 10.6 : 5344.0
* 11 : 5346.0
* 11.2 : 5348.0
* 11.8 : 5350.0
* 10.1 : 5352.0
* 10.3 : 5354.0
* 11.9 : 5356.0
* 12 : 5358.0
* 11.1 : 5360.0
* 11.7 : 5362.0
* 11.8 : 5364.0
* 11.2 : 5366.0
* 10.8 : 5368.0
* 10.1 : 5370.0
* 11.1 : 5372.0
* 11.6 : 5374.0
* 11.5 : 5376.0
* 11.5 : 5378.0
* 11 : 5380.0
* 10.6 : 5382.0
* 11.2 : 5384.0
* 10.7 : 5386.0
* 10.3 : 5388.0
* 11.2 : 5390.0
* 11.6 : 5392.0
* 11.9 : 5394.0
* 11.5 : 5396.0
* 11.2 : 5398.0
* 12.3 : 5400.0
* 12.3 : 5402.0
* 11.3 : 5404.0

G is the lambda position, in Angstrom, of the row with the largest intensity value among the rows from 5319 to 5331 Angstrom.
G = 5326.0 Angstrom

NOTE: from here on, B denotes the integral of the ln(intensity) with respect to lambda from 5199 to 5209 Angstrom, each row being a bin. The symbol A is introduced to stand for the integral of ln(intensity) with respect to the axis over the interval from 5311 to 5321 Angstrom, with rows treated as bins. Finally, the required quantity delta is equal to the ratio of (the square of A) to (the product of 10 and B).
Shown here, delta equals 2.41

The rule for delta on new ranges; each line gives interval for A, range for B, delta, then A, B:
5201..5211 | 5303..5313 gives 2.43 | 24.5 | 24.7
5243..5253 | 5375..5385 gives 2.66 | 25.3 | 24.1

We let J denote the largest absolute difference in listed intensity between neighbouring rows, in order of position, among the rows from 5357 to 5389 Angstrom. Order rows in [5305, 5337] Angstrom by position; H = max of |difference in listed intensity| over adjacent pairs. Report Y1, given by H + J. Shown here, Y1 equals 2.9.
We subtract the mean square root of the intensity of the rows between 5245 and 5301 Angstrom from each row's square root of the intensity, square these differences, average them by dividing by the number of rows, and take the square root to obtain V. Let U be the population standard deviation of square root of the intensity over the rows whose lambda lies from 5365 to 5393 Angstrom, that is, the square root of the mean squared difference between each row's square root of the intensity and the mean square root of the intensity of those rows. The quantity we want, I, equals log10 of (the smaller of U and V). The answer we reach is -1.16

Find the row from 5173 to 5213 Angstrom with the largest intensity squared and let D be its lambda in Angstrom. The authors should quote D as 5194.0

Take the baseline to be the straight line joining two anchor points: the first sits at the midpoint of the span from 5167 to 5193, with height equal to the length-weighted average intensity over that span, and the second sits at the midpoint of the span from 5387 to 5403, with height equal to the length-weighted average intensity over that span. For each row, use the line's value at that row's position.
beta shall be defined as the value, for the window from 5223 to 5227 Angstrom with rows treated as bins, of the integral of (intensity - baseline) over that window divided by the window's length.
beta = 0.0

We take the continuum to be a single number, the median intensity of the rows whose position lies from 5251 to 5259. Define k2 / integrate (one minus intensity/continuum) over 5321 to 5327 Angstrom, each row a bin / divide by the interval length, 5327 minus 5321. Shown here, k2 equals 0.06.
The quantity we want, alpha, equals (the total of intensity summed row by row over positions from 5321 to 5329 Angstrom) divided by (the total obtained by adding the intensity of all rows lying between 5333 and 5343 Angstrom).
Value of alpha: 0.82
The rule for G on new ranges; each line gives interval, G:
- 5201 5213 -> 5208.0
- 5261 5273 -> 5264.0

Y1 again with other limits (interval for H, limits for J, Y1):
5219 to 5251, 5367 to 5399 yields 2.4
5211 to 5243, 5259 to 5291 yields 2.8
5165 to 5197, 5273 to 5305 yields 2.9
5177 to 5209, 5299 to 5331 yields 3.3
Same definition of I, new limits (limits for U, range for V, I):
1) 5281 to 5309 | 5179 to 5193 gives -1.18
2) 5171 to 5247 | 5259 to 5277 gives -1.06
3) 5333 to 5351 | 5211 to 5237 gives -1.26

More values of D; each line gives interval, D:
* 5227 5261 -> 5244.0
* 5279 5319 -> 5310.0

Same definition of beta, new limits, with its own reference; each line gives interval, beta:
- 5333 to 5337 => -1.7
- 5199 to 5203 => -0.8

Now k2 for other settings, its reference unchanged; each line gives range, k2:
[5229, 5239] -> 0.00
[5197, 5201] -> 0.05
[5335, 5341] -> 0.07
